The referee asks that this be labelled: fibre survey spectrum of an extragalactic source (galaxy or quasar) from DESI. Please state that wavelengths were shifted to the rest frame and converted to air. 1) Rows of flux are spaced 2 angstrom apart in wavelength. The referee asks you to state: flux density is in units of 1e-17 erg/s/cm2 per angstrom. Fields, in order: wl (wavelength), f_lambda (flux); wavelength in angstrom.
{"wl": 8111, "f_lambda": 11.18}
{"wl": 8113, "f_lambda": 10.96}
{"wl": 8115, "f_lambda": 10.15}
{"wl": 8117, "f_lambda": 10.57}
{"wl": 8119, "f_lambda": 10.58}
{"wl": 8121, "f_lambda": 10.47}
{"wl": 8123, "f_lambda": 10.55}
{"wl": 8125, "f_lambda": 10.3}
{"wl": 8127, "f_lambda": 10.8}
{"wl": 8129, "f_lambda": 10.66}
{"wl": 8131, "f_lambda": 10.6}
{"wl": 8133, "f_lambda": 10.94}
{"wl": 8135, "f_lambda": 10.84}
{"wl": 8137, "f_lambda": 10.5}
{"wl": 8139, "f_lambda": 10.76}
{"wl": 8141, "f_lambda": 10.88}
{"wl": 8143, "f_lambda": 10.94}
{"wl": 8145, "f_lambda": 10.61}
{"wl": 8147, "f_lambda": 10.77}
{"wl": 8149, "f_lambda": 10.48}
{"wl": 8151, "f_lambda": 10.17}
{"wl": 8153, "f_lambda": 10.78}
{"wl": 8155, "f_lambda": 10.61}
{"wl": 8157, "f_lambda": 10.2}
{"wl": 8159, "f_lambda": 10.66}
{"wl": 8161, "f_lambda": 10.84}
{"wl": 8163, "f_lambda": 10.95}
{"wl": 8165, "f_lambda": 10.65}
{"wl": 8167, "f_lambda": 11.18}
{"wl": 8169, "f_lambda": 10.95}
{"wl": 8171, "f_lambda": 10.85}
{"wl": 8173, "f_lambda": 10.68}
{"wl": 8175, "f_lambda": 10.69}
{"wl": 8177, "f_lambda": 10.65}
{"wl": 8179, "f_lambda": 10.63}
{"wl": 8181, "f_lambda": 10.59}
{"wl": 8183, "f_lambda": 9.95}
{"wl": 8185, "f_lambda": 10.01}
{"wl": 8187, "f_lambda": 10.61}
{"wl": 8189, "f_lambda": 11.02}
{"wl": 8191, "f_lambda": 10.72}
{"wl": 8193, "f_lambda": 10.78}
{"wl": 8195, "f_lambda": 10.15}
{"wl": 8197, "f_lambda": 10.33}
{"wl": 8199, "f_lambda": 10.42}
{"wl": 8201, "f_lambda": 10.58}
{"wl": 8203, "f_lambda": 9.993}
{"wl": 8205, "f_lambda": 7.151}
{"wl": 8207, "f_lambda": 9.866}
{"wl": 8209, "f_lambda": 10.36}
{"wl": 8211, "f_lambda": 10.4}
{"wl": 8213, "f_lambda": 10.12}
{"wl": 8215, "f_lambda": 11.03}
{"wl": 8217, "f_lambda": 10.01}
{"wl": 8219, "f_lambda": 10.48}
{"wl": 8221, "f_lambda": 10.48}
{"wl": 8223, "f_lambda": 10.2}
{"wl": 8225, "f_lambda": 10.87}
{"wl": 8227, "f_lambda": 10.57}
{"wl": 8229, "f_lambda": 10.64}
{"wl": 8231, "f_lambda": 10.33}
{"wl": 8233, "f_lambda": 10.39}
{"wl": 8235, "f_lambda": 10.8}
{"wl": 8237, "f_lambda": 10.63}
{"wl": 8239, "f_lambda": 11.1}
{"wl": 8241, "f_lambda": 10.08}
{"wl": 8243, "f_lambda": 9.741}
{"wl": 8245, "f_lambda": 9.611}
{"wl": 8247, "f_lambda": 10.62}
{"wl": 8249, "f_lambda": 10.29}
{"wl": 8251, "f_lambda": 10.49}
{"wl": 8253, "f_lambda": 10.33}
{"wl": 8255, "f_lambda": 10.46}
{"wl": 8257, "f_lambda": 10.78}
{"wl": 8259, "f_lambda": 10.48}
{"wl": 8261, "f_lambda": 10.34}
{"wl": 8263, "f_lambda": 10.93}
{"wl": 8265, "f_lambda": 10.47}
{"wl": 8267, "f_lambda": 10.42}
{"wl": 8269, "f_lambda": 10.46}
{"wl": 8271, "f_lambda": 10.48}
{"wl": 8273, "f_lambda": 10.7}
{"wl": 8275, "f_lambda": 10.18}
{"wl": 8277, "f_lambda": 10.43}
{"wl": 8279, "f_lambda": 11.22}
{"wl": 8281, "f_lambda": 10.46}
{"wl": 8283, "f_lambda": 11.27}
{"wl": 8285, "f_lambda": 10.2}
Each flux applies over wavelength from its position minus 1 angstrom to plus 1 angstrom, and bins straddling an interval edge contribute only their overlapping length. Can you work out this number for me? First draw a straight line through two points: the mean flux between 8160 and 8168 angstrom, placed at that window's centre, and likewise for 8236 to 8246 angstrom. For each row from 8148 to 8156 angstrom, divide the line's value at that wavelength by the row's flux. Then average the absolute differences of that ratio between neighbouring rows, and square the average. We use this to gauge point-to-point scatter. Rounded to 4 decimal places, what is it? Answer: 0.0013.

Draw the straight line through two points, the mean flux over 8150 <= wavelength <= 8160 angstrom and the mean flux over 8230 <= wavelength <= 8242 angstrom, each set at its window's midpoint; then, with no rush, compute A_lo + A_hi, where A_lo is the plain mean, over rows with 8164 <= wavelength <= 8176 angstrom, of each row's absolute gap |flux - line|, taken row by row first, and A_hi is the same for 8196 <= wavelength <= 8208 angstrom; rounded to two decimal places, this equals 1.16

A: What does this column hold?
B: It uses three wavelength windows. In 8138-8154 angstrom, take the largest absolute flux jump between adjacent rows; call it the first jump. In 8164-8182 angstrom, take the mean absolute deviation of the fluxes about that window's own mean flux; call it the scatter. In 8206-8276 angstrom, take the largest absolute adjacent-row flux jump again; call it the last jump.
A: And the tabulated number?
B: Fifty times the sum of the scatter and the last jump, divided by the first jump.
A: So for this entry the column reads 96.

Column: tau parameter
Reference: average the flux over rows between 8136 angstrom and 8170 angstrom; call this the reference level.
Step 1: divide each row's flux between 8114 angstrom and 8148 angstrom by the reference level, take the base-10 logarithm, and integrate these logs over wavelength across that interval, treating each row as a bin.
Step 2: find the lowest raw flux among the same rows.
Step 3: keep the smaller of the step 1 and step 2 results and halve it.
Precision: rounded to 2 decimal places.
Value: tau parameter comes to -0.04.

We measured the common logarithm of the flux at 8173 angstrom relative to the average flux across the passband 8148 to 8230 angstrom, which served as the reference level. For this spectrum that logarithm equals 0.010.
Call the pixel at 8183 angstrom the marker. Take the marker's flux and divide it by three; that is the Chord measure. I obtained 3.32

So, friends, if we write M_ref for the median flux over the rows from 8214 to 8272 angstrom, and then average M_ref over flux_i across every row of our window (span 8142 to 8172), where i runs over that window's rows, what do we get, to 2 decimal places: 0.98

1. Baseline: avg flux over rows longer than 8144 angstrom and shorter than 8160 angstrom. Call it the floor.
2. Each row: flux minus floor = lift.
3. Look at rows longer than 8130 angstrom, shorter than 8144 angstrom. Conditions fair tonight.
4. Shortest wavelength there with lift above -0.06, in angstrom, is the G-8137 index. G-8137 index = 8131 angstrom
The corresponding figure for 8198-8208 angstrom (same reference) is 8201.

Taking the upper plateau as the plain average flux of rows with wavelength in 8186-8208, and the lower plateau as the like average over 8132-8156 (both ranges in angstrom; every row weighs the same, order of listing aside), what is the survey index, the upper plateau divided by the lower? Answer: 0.95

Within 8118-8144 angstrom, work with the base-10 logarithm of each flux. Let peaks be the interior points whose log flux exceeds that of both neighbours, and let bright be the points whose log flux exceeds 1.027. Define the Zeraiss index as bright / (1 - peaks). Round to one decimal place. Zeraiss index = -3.5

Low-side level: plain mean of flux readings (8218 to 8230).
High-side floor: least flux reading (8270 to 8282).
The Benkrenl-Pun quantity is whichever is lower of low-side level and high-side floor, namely 10.2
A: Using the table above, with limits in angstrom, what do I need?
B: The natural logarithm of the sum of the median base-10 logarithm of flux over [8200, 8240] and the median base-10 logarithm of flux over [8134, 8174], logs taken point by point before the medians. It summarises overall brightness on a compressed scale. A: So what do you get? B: 0.718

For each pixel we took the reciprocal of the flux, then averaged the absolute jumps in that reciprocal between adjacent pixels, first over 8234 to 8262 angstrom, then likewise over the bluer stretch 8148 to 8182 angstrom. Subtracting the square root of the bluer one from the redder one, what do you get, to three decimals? -0.042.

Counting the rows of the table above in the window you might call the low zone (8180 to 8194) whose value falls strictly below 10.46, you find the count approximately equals 2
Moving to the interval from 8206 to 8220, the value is 5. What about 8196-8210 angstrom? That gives 6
